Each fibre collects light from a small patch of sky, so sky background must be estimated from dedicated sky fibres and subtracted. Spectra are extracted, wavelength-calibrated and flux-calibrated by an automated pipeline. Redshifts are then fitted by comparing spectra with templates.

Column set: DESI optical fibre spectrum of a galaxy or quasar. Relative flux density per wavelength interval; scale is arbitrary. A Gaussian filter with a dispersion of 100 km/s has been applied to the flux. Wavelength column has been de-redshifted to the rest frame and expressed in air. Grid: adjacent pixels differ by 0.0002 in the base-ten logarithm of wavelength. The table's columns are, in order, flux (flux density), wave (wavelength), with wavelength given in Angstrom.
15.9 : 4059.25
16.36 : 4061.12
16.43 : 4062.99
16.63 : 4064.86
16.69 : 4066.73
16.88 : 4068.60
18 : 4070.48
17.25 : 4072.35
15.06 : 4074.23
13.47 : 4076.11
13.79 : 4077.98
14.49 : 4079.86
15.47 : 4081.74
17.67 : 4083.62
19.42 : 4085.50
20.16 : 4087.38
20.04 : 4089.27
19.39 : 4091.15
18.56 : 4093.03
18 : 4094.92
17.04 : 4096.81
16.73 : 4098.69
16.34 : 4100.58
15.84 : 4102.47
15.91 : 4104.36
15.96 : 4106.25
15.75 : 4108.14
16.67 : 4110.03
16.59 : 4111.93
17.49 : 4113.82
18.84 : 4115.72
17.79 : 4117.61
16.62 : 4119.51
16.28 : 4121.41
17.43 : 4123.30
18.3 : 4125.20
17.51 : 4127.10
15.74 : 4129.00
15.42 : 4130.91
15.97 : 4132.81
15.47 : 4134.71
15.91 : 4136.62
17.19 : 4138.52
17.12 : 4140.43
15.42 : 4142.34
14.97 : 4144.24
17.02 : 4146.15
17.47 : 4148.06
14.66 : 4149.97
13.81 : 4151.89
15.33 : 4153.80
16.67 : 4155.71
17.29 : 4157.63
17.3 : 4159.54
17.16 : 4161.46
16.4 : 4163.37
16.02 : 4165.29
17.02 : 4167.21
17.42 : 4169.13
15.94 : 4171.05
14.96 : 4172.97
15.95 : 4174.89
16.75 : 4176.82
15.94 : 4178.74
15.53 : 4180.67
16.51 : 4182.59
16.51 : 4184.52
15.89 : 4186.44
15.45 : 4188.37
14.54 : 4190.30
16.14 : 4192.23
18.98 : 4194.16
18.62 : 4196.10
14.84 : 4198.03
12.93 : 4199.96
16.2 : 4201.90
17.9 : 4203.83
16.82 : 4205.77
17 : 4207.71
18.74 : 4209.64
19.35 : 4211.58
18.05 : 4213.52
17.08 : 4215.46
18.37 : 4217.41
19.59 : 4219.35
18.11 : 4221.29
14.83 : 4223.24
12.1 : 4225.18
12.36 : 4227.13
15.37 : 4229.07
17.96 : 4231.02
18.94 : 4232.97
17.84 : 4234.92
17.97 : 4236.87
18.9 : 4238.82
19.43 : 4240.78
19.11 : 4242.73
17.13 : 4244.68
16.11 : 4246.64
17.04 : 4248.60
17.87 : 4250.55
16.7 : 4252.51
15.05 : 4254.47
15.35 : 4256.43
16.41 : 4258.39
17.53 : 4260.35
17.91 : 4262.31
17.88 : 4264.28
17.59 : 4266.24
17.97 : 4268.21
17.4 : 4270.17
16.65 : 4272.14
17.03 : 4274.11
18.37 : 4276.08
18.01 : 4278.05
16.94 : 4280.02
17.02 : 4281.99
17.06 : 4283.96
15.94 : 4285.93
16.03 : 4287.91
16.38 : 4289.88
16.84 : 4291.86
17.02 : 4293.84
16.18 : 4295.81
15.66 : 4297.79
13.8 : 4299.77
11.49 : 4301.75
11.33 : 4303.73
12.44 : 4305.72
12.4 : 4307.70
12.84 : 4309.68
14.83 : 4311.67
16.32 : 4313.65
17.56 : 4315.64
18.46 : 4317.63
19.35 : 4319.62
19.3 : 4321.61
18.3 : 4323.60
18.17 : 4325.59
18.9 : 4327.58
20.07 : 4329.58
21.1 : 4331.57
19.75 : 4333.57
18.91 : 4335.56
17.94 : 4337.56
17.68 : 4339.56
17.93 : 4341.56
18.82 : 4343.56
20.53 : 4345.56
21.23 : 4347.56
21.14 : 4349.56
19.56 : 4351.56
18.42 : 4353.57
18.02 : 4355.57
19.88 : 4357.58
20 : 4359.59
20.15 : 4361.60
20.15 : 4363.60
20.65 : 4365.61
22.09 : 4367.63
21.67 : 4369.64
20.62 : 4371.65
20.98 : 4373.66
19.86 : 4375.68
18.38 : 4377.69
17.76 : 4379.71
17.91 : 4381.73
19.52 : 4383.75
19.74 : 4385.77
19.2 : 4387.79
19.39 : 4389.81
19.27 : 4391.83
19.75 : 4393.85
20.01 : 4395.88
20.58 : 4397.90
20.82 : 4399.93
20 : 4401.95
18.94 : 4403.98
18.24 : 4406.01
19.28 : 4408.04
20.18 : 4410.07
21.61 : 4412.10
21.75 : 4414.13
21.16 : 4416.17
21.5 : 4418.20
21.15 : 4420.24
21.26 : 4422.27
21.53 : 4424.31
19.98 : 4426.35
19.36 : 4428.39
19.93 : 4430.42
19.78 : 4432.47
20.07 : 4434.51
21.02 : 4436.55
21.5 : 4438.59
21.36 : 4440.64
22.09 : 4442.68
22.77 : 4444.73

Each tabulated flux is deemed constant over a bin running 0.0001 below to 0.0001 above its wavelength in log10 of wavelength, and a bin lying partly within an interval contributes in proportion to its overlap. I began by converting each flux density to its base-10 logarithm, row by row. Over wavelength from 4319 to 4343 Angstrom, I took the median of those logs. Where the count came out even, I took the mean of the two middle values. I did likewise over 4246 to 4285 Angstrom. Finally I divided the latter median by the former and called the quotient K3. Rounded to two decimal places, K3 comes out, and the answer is 0.96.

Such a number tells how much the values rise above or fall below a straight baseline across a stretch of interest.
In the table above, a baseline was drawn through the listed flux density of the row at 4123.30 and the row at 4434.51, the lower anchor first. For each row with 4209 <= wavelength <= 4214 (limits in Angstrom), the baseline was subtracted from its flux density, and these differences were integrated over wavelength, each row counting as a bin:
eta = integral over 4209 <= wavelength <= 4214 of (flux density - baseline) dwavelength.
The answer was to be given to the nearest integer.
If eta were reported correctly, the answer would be 3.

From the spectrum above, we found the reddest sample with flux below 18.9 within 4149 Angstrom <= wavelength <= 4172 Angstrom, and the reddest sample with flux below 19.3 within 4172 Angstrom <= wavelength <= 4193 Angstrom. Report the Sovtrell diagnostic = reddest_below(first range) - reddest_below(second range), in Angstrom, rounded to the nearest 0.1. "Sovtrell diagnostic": -21.2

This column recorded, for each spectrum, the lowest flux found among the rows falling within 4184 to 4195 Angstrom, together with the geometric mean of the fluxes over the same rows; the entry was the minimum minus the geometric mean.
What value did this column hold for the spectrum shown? -1.66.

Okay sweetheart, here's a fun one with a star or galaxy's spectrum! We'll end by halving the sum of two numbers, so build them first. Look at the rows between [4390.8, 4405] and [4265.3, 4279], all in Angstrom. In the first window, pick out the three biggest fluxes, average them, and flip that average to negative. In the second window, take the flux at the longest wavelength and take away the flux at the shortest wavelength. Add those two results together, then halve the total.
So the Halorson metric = -10.0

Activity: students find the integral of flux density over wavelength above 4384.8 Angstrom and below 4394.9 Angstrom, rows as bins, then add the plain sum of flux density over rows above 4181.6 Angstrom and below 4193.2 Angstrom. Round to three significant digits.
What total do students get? 292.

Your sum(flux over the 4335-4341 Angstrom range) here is 55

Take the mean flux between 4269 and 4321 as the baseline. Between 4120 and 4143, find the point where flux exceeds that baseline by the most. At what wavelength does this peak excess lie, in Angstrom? 4125.20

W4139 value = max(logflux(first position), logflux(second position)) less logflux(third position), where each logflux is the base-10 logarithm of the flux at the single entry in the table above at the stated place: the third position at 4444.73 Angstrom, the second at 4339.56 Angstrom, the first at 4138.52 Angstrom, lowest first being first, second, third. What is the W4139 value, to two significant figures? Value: -0.11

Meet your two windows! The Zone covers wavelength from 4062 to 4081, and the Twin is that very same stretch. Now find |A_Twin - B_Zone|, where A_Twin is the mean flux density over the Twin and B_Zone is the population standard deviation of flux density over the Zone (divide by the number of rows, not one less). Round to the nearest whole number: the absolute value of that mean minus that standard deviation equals 14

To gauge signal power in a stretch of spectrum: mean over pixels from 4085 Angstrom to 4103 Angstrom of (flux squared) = 332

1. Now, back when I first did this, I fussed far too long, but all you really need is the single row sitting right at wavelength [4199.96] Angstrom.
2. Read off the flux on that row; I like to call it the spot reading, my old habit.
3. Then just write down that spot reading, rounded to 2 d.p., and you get 12.93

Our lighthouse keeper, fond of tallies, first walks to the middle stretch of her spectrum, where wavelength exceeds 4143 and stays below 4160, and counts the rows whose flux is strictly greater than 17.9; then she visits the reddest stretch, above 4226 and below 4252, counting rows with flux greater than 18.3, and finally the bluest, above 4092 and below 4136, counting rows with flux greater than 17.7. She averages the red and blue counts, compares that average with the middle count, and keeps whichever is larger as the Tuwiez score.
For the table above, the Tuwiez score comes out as 4.5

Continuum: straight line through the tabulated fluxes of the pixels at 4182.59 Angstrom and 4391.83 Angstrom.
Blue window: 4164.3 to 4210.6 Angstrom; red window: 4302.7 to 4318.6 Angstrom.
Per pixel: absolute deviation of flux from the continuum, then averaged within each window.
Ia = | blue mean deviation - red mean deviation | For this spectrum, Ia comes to 2.7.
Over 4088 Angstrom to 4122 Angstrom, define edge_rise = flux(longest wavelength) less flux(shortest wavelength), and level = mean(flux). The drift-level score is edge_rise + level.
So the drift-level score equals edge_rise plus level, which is 13.5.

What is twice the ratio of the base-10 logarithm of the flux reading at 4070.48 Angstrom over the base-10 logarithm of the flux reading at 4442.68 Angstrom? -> 1.87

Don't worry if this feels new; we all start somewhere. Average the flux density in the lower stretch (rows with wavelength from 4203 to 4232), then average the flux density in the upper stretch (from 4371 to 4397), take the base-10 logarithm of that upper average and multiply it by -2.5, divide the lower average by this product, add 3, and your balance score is -2.25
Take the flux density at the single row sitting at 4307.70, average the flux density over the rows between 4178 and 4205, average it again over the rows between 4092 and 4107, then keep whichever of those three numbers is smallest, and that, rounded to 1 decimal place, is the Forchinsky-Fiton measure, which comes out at 12.4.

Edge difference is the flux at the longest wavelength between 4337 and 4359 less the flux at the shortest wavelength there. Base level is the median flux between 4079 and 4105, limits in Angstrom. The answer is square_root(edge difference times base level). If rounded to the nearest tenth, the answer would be 5.8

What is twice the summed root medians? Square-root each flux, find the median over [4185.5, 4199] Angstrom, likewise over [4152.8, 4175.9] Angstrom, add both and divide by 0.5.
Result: 16.1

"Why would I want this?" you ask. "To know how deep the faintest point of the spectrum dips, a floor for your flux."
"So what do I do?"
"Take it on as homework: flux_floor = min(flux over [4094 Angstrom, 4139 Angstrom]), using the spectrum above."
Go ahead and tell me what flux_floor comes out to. 15.42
